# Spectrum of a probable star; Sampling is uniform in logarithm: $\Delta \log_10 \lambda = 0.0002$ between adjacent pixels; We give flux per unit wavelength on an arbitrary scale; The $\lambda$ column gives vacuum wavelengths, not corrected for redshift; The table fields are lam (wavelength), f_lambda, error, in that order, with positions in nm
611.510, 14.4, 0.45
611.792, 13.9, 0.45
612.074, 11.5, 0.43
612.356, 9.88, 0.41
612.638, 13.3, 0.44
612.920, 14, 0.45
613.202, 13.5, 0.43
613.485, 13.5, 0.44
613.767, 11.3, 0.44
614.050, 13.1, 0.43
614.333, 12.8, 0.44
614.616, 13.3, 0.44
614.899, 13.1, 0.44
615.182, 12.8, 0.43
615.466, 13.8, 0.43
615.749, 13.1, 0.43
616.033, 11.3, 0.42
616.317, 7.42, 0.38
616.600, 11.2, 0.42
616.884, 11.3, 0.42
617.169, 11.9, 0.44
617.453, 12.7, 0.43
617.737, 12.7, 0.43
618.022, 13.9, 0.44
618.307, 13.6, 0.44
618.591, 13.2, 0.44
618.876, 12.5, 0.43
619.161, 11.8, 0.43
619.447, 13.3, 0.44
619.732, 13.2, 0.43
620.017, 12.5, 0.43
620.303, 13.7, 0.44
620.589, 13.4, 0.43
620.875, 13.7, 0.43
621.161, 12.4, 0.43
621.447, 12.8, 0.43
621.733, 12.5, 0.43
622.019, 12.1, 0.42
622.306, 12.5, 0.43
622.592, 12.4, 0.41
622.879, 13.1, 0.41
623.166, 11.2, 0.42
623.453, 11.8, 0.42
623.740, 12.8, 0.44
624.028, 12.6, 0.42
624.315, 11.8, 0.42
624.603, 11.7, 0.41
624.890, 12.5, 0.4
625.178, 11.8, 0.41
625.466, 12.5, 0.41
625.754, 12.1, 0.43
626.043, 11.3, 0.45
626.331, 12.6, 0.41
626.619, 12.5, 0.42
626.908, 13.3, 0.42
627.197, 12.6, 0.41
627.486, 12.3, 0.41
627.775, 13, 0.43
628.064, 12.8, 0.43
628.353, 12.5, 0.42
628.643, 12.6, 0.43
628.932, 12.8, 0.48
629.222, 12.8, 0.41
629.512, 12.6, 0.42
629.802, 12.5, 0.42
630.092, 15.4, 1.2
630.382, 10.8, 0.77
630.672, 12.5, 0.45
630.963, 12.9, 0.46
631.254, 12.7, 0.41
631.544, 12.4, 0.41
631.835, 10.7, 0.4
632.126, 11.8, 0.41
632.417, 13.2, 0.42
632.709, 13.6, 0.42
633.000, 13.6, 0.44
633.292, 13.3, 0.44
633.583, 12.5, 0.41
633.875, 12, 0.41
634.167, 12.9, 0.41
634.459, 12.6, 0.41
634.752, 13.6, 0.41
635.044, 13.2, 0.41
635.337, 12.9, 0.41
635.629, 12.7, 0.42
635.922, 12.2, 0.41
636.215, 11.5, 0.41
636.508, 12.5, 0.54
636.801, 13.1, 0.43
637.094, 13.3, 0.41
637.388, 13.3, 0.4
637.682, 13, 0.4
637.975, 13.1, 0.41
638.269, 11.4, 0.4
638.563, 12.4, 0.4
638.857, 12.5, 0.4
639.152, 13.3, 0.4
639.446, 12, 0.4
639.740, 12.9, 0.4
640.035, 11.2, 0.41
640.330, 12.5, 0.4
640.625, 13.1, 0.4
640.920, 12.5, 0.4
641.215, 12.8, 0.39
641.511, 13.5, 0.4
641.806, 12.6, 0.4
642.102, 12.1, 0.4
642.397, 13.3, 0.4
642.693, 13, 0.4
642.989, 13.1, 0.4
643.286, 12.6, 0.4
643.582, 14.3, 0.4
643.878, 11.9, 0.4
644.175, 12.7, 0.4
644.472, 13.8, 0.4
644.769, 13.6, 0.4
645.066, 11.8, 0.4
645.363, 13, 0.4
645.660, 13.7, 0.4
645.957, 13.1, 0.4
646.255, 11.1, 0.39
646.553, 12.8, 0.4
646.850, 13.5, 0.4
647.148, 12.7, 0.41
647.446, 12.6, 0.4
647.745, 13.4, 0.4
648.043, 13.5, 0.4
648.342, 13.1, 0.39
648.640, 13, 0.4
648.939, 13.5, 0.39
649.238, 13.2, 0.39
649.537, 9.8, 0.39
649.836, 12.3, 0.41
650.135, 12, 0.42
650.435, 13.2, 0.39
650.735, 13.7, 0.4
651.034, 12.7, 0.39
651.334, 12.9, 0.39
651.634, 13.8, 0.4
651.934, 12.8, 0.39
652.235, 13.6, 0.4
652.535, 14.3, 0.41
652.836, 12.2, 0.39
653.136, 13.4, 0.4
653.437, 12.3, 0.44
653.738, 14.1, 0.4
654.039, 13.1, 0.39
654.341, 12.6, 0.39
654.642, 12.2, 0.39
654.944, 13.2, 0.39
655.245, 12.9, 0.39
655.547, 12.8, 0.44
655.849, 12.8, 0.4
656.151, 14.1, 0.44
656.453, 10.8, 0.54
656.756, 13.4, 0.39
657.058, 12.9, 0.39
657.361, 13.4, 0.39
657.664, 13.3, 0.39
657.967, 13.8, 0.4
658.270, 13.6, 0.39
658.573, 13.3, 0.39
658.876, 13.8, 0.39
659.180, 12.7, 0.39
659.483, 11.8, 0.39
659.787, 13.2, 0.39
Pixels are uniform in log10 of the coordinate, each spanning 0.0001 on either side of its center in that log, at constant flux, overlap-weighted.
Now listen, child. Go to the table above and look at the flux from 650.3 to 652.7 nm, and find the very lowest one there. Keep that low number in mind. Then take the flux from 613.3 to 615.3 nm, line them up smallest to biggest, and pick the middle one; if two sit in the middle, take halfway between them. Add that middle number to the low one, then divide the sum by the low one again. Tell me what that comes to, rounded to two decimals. 2.03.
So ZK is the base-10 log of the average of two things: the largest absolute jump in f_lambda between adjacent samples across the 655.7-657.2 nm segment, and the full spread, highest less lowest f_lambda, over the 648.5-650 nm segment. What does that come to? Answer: 0.544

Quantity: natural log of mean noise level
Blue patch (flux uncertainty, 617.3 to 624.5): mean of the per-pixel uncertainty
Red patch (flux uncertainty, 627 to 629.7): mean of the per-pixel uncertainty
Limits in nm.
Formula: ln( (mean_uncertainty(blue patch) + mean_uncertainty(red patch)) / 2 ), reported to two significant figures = -0.85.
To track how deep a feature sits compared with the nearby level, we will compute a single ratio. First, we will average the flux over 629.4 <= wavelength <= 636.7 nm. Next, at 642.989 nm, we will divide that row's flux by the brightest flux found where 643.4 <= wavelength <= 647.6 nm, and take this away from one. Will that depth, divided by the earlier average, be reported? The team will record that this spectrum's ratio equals 0.0066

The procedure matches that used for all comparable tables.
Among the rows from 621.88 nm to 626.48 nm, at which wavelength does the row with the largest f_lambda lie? 622.879 nm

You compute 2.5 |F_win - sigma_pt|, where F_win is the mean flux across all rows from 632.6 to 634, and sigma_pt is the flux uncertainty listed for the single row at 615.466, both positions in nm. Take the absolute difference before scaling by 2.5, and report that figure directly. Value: 31.4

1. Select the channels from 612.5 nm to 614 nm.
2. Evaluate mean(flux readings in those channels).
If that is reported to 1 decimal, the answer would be 13.1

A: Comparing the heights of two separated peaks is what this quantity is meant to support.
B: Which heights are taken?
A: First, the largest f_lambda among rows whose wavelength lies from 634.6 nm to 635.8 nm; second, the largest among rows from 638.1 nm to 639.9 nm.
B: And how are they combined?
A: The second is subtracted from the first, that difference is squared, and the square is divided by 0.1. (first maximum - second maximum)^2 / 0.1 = 1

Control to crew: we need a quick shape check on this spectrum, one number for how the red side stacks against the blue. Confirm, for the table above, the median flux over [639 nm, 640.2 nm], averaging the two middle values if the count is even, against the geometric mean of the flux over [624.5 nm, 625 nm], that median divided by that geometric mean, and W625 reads 1.029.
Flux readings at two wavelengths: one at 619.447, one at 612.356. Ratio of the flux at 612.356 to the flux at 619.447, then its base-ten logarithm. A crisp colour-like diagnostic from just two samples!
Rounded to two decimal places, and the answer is -0.13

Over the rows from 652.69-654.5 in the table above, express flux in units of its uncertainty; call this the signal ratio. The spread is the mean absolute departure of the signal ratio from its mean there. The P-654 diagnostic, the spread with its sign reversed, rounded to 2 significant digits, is -1.8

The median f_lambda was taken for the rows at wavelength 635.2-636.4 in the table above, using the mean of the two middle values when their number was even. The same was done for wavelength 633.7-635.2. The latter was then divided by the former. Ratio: 1.04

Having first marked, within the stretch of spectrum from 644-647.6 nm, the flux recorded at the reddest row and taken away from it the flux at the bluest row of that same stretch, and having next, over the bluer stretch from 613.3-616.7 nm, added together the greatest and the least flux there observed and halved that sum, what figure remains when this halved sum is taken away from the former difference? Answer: -10.7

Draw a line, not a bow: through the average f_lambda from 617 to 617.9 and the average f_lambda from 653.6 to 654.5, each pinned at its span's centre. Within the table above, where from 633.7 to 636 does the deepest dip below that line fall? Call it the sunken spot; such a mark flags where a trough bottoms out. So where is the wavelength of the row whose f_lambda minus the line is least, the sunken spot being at 633.875 nm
